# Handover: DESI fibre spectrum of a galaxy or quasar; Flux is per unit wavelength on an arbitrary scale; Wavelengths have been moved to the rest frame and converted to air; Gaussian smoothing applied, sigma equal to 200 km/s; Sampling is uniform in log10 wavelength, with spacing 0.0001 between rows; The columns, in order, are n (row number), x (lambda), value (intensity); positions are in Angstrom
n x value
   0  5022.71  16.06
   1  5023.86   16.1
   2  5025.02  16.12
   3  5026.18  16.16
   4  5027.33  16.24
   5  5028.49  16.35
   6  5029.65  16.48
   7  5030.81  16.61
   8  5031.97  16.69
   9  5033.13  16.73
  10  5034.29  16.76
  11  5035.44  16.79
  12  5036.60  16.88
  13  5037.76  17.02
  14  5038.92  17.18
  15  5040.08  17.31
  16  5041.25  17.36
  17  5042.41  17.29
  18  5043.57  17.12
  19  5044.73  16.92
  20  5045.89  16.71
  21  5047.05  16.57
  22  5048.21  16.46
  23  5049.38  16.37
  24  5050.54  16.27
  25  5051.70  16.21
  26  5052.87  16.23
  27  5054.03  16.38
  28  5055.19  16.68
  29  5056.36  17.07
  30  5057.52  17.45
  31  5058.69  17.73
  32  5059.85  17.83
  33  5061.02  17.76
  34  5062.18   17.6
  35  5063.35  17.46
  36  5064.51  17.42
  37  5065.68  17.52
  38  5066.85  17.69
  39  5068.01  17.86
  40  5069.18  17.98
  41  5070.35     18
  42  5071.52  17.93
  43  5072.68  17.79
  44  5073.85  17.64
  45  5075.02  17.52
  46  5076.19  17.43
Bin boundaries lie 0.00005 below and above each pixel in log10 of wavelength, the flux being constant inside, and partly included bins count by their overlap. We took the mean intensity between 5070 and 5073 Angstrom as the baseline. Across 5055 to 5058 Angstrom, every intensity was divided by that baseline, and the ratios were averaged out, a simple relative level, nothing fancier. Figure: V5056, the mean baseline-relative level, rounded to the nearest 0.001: 0.953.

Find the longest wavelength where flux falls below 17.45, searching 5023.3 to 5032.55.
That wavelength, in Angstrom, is 5031.97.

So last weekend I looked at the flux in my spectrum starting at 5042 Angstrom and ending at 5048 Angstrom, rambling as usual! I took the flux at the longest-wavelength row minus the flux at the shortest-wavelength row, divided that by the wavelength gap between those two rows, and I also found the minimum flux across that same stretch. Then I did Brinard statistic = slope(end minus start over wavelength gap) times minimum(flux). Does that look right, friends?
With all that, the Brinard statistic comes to -2.6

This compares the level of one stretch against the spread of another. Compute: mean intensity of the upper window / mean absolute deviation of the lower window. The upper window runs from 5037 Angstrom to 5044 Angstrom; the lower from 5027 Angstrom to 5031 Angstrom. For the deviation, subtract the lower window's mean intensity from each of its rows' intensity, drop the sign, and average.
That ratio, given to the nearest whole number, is 138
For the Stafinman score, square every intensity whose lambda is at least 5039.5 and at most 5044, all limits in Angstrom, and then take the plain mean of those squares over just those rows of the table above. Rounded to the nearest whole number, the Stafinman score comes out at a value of 298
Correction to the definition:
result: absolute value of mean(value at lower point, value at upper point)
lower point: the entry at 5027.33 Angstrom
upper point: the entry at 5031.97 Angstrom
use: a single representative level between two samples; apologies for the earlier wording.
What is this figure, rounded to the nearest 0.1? 16.5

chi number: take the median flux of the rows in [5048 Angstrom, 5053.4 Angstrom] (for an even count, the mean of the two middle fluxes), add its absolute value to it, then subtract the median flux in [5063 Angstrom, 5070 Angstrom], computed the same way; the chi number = 14.9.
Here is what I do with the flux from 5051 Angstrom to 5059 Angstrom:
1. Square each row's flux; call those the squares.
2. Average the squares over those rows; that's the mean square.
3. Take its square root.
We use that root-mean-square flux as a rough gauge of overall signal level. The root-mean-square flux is 16.83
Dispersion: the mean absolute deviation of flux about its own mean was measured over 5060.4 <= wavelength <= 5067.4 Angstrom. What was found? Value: 0.11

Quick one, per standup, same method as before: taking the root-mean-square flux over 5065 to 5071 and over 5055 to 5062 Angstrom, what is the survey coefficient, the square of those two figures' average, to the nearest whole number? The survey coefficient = 310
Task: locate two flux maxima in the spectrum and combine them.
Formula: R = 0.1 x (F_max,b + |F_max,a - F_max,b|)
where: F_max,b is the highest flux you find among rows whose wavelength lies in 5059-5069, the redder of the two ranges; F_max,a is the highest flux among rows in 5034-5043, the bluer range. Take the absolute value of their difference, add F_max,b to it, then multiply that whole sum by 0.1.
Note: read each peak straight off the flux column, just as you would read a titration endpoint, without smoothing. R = 1.84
